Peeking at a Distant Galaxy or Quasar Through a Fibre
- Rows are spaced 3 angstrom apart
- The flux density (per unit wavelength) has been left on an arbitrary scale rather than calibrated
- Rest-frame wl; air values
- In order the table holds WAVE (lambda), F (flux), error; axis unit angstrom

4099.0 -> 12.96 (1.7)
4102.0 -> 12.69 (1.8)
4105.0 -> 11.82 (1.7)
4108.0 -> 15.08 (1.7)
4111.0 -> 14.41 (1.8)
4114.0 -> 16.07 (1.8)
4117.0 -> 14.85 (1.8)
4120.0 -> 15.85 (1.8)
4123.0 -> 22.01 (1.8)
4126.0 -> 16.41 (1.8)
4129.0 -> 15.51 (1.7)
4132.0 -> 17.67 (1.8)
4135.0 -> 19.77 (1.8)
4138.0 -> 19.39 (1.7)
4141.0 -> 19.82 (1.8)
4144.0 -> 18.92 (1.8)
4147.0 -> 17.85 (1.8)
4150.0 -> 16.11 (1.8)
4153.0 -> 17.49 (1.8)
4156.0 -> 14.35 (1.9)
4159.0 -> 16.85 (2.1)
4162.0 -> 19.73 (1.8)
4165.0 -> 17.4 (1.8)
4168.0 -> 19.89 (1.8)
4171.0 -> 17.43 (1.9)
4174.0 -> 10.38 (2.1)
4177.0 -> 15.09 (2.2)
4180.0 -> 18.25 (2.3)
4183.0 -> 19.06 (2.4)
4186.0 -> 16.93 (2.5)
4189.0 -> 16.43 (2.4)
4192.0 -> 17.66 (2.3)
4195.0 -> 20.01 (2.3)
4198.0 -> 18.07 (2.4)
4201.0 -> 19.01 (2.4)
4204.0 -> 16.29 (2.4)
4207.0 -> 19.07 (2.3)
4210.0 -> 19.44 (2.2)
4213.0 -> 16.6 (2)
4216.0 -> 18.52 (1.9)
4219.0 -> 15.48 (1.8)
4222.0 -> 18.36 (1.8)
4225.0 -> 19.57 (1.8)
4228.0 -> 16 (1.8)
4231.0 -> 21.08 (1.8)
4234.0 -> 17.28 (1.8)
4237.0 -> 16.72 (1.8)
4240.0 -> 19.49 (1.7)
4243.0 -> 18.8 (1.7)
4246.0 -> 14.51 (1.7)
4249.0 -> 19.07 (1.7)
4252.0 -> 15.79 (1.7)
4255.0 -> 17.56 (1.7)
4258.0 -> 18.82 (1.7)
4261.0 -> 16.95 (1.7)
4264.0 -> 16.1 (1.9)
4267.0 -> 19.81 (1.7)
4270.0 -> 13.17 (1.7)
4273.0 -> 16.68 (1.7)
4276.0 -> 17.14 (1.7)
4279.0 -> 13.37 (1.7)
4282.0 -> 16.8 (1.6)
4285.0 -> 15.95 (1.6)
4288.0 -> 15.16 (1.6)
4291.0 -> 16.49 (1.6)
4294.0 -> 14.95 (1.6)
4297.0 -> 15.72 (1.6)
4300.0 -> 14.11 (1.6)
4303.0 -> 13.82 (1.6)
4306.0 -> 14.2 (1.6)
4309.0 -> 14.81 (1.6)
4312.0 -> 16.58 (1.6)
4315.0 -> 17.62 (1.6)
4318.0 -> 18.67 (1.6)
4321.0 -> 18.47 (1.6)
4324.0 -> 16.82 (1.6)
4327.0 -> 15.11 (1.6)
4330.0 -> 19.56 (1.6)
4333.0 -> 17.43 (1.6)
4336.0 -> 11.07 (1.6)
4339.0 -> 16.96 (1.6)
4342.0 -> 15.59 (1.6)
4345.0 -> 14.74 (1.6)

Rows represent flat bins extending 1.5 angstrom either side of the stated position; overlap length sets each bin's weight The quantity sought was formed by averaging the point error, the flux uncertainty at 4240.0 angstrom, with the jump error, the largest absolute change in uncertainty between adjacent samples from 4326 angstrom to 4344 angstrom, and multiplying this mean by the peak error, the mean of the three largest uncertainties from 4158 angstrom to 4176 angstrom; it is 1.73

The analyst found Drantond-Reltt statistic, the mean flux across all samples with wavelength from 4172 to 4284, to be 17.3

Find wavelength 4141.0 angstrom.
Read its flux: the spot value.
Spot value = 19.82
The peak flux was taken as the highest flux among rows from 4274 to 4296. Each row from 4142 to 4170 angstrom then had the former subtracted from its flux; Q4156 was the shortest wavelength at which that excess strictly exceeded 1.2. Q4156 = 4144.0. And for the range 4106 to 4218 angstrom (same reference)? 4123.0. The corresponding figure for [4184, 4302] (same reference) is 4195.0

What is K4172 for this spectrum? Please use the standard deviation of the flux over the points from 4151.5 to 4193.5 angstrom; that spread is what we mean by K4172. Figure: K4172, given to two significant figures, 2.4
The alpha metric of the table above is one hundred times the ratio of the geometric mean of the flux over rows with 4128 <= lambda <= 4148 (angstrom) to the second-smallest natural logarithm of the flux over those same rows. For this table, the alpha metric 639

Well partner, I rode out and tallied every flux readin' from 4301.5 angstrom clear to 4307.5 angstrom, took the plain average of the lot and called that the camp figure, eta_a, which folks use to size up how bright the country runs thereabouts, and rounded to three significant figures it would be 14.0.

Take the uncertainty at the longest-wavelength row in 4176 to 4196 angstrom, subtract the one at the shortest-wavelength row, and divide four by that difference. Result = 40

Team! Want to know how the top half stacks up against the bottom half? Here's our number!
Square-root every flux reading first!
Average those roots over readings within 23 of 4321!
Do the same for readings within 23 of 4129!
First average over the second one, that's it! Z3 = 0.96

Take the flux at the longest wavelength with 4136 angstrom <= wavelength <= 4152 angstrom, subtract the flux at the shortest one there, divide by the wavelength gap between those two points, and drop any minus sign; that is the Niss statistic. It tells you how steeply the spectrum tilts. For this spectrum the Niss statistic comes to 0.3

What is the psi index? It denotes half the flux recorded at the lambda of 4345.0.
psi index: 7.37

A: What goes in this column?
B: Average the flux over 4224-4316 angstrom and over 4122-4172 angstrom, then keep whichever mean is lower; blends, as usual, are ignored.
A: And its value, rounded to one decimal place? 16.6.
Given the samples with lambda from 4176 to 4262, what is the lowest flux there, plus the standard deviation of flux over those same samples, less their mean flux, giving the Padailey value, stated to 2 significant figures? -1.7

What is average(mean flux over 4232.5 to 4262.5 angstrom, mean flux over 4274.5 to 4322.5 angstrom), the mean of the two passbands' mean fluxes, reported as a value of 16.7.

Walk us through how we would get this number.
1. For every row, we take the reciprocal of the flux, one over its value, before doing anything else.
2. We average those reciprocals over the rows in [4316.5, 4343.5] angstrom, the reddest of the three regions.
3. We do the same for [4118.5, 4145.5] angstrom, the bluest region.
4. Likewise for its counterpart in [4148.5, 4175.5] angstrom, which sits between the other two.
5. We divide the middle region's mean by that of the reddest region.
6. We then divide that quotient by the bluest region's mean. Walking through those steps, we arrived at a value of 18.3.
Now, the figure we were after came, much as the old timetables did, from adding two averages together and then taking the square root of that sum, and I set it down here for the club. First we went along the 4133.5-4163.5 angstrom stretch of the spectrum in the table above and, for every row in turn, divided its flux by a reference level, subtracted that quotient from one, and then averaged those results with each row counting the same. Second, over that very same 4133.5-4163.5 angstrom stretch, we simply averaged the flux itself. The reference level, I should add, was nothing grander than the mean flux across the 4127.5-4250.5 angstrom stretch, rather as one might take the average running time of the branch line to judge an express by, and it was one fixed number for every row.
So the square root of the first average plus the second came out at 4.24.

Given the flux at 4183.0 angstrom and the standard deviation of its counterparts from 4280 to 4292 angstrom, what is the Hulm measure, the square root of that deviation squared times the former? 3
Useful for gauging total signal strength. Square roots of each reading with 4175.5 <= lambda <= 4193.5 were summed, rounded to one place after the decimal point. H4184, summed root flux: 24.9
